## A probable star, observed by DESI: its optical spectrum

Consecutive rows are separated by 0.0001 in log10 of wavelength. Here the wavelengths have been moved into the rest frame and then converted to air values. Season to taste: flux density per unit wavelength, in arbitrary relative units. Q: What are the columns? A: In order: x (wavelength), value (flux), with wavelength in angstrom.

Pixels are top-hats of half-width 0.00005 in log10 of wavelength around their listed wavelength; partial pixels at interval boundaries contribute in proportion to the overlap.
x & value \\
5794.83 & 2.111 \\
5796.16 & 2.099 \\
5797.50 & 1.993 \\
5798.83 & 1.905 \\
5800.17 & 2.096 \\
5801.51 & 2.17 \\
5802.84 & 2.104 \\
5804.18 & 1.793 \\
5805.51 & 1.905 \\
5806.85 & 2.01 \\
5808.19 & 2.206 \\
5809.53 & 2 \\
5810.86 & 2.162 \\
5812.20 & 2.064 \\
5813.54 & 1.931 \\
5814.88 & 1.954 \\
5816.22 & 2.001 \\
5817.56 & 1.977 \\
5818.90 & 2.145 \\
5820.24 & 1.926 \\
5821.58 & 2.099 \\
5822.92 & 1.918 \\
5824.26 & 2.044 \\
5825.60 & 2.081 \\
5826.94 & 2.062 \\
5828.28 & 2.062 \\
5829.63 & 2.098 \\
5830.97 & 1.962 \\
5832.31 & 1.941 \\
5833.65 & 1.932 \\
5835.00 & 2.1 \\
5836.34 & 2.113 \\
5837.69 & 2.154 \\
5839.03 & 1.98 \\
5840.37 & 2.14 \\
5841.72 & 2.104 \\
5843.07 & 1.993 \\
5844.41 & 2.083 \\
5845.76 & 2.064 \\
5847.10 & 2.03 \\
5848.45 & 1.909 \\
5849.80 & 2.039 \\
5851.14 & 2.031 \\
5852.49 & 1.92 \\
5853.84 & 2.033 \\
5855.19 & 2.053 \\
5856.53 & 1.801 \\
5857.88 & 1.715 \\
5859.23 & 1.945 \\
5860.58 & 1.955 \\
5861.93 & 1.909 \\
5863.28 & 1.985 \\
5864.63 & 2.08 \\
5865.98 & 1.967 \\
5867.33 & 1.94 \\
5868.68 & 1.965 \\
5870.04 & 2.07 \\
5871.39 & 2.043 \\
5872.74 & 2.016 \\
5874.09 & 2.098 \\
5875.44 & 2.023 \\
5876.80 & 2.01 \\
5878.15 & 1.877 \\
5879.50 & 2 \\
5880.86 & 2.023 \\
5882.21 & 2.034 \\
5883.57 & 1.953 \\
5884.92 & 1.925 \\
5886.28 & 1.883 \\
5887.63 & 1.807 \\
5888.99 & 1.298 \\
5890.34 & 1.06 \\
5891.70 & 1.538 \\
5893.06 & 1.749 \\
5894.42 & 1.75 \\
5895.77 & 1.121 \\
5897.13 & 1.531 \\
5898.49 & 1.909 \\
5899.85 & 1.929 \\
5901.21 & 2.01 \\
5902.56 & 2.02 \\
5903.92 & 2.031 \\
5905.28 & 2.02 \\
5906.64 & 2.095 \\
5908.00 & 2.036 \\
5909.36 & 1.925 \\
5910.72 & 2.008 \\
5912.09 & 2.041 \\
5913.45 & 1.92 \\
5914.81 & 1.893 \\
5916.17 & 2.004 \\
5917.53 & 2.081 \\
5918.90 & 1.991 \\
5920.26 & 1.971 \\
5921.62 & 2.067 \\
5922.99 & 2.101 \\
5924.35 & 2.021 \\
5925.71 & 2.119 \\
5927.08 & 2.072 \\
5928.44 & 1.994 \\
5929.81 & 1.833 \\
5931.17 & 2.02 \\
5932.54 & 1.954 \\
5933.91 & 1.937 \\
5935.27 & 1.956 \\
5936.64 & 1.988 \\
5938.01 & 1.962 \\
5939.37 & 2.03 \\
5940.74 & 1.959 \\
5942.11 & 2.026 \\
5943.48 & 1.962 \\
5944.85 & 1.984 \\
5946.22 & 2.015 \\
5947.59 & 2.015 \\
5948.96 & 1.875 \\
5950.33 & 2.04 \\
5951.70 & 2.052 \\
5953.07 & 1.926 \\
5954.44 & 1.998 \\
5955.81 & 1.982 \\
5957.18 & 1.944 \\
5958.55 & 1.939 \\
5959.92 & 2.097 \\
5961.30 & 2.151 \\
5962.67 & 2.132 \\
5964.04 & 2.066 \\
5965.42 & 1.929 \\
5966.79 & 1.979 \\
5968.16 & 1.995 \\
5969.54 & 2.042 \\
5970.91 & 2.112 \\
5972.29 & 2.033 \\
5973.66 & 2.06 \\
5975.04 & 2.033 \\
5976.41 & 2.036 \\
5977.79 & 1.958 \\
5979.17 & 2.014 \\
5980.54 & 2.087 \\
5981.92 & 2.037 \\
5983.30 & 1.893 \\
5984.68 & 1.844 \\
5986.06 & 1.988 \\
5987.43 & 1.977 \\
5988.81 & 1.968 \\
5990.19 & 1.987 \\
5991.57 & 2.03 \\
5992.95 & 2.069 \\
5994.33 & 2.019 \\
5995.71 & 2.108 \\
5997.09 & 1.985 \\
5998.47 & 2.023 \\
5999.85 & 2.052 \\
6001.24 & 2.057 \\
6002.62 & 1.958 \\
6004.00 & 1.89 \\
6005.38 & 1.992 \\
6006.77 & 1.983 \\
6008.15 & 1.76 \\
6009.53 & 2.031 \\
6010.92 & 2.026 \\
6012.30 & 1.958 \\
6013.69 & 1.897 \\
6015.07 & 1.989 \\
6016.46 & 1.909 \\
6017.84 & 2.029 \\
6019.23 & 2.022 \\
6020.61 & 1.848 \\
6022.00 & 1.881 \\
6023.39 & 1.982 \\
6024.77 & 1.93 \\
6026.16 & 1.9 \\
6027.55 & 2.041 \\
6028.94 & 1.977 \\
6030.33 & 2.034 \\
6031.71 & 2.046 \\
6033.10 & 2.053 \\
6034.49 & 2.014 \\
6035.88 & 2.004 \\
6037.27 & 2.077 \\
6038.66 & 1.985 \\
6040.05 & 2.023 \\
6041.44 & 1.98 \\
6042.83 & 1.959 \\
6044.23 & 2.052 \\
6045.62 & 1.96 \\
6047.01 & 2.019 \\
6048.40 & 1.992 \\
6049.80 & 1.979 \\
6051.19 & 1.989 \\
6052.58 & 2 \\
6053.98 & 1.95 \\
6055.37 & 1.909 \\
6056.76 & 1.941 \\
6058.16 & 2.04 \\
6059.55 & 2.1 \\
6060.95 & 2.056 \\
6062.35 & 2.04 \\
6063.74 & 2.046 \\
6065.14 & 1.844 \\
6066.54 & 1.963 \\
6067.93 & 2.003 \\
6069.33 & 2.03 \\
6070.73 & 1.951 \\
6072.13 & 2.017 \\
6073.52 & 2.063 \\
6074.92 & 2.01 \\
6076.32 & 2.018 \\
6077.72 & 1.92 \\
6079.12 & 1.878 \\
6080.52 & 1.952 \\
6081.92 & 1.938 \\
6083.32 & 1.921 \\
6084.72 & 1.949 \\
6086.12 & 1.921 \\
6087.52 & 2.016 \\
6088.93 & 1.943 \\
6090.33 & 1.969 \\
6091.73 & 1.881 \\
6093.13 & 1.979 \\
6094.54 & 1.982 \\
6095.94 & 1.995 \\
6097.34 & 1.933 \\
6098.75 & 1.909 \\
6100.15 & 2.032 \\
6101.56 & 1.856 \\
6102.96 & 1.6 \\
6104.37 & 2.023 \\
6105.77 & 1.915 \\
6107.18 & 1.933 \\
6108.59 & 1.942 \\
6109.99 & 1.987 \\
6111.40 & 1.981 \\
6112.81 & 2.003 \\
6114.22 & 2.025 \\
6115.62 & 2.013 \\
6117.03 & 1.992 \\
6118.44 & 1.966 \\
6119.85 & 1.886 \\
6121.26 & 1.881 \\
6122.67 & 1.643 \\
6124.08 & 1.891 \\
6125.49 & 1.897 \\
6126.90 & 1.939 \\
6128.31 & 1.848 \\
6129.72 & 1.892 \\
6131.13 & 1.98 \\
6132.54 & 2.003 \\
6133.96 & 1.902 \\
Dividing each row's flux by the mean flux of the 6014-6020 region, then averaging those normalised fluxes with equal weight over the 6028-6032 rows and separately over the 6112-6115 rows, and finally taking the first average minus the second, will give 0.003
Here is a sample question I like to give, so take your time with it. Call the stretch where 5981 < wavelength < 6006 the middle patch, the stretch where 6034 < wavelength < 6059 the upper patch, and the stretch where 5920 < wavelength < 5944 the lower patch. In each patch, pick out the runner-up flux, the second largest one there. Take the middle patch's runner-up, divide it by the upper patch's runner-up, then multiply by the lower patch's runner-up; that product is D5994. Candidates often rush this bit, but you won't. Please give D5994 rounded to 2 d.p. 2.12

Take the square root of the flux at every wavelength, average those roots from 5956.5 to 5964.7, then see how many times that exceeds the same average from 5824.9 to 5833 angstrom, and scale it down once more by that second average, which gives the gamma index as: 0.70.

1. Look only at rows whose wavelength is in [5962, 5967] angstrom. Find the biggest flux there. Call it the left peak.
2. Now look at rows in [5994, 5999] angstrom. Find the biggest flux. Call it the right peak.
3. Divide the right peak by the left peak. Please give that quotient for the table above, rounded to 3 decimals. 0.989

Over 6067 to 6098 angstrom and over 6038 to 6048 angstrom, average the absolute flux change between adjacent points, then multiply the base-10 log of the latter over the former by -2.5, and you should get -0.2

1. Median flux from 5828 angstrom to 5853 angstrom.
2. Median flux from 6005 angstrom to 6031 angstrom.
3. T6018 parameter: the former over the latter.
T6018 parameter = 1.029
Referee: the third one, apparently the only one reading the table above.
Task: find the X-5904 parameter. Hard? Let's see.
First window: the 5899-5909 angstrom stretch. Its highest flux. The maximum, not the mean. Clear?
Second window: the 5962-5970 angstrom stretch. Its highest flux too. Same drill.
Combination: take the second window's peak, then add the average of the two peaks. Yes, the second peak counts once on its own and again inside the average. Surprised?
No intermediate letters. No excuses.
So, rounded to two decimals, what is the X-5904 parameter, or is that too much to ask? 4.25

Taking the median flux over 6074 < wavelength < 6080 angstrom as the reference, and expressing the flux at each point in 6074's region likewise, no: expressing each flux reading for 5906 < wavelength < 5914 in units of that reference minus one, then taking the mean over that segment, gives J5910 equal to 0.020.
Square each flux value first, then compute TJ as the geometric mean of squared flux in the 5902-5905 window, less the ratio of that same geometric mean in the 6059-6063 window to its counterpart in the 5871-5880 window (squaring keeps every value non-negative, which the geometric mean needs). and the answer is 3.05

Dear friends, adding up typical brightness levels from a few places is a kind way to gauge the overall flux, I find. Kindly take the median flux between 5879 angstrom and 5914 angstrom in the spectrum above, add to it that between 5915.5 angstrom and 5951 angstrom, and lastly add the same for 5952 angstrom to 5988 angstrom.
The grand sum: 5.932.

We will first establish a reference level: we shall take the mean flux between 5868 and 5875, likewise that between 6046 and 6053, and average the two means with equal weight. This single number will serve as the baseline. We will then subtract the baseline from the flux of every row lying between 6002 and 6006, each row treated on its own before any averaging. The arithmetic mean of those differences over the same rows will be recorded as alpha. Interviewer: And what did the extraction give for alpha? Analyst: -0.07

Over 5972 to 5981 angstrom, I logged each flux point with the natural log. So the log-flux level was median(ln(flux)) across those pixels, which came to 0.710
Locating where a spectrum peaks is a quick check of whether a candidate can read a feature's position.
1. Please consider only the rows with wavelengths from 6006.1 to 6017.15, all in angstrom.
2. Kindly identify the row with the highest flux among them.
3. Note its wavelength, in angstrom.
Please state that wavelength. 6009.53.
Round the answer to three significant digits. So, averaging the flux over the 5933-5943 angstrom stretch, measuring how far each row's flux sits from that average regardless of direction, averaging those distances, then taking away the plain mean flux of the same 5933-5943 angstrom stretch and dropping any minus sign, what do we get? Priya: 1.95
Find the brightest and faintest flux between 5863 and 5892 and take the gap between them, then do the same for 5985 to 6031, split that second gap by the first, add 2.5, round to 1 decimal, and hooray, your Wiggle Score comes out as 2.8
